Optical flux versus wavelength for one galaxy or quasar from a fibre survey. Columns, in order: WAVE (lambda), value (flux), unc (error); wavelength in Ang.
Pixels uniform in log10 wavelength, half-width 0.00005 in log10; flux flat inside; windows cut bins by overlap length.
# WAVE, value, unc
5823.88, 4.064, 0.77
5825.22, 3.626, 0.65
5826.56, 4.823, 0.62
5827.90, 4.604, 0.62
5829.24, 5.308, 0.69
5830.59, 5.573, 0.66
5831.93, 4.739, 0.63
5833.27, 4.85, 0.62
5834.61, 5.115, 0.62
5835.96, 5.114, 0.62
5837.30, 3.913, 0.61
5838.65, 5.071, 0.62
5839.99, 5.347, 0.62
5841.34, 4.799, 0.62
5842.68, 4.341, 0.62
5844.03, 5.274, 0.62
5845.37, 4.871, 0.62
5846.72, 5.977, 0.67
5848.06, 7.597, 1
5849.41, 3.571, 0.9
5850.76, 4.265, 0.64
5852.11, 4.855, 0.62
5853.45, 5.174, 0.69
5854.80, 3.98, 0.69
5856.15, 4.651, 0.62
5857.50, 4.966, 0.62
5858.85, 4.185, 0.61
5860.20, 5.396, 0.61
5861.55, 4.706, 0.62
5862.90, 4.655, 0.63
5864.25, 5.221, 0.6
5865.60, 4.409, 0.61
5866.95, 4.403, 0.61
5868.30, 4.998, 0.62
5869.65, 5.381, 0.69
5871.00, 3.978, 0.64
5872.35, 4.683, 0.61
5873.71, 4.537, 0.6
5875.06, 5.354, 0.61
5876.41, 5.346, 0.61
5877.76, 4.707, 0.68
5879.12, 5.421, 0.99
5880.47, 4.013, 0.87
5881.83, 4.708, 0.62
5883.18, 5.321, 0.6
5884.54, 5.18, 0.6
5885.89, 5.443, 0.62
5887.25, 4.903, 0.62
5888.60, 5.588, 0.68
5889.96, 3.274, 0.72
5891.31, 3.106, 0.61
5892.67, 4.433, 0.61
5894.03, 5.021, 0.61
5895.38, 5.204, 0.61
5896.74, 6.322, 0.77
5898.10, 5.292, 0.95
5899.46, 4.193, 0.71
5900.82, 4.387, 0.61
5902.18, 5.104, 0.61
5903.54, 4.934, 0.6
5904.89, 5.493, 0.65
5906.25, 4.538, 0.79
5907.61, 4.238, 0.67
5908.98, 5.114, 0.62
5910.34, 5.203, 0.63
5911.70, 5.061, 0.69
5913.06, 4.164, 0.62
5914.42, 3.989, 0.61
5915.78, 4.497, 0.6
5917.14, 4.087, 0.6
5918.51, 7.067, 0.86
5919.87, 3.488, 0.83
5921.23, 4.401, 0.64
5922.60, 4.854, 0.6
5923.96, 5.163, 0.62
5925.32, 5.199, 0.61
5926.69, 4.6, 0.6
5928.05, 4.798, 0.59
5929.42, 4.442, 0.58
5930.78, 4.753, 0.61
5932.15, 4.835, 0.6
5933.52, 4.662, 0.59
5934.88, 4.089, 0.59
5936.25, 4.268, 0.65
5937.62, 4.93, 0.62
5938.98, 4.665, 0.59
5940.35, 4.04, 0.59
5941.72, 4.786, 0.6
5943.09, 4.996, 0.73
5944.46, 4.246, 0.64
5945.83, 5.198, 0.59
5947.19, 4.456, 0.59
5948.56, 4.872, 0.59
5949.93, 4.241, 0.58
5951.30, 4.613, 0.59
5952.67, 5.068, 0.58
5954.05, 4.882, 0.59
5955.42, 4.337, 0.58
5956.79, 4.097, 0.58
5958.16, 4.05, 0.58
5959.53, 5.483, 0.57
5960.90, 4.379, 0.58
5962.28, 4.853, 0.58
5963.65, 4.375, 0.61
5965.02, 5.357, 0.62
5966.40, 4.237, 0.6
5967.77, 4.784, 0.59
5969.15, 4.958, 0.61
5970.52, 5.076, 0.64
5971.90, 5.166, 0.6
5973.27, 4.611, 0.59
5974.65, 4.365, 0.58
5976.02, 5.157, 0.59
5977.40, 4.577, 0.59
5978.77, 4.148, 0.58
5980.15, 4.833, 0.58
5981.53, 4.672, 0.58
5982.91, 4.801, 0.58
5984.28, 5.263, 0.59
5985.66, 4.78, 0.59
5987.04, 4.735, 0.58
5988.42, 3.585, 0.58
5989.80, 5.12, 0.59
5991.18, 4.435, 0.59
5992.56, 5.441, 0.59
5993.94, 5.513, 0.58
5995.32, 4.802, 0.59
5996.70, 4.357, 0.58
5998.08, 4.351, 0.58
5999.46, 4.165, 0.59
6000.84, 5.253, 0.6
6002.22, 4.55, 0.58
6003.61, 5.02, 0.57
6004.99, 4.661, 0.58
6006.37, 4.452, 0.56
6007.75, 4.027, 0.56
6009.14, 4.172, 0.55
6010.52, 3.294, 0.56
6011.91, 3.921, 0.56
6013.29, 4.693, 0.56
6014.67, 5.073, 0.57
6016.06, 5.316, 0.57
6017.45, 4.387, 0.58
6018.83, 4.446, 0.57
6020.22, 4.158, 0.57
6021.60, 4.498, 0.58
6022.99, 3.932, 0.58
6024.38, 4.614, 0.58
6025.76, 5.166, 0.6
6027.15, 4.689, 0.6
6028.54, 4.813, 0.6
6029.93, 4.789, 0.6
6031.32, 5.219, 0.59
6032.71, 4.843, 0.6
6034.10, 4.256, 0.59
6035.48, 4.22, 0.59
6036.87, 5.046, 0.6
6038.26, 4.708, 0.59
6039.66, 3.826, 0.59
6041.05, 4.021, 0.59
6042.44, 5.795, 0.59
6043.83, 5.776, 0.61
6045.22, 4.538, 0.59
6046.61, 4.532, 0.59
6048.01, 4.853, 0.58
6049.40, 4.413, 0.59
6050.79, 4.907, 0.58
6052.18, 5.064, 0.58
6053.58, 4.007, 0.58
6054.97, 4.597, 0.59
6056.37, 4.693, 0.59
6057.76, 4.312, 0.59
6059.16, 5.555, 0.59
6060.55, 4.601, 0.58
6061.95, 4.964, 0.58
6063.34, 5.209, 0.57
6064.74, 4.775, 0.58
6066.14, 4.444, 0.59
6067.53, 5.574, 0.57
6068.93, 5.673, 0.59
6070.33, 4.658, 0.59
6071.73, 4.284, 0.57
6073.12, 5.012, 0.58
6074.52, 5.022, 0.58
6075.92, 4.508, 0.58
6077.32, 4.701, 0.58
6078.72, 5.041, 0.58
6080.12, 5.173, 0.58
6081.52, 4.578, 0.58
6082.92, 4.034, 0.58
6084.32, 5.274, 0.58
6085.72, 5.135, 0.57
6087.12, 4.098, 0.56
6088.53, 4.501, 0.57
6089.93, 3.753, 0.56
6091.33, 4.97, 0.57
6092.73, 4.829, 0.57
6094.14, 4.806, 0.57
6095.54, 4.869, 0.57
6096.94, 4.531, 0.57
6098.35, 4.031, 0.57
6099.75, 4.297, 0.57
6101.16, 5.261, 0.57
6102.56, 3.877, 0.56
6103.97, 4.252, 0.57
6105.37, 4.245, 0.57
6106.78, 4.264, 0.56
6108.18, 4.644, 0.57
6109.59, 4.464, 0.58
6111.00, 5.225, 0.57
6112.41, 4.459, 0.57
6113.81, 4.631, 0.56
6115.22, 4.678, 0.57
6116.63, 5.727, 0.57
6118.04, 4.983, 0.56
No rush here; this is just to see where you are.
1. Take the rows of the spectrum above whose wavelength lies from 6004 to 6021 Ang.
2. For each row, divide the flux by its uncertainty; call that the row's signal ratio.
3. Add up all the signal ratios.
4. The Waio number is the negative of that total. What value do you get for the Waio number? -93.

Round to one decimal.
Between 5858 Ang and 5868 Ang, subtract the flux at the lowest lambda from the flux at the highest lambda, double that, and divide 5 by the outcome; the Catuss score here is 11.5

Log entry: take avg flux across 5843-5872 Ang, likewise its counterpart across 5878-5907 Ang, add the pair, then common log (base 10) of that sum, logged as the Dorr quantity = 0.988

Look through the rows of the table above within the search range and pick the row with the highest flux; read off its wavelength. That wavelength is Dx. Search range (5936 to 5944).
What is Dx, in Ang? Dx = 5943.09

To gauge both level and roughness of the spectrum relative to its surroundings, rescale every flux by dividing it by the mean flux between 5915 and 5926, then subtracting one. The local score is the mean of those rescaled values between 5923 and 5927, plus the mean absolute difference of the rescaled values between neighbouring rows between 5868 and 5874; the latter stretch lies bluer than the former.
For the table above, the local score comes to 0.17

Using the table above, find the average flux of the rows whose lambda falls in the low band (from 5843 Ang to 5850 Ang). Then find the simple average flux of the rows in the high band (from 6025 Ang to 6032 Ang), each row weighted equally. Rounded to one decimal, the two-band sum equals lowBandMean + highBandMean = 10.4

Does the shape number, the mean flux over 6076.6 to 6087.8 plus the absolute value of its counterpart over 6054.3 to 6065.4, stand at 9.59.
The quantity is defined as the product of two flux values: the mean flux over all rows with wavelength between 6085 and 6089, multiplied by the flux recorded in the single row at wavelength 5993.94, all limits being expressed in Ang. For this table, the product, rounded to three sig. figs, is 25.2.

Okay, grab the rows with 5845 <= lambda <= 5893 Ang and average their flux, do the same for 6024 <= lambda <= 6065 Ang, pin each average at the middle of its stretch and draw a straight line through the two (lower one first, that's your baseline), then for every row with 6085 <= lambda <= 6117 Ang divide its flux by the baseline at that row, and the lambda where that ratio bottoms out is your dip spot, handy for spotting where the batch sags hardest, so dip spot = 6089.93 Ang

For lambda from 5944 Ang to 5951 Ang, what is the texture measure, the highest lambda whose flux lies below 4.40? 5949.93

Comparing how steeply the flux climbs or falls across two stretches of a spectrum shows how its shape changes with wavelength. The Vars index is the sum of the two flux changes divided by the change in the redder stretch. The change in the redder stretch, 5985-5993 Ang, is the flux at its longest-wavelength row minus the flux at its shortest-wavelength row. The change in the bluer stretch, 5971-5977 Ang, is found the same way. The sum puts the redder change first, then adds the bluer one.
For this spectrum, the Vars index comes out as 1.0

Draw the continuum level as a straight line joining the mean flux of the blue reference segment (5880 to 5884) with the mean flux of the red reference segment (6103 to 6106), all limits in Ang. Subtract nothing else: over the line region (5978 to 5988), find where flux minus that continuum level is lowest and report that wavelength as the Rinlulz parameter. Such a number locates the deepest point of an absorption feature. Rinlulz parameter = 5978.77 Ang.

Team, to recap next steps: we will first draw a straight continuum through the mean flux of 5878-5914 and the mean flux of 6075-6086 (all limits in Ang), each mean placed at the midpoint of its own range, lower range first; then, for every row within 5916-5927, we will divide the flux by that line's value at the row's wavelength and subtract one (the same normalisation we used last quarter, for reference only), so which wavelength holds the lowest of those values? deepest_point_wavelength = 5919.87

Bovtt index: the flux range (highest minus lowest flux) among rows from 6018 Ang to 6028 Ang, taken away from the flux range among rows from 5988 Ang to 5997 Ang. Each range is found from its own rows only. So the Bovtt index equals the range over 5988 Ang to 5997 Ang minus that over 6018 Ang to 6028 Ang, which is 0.7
